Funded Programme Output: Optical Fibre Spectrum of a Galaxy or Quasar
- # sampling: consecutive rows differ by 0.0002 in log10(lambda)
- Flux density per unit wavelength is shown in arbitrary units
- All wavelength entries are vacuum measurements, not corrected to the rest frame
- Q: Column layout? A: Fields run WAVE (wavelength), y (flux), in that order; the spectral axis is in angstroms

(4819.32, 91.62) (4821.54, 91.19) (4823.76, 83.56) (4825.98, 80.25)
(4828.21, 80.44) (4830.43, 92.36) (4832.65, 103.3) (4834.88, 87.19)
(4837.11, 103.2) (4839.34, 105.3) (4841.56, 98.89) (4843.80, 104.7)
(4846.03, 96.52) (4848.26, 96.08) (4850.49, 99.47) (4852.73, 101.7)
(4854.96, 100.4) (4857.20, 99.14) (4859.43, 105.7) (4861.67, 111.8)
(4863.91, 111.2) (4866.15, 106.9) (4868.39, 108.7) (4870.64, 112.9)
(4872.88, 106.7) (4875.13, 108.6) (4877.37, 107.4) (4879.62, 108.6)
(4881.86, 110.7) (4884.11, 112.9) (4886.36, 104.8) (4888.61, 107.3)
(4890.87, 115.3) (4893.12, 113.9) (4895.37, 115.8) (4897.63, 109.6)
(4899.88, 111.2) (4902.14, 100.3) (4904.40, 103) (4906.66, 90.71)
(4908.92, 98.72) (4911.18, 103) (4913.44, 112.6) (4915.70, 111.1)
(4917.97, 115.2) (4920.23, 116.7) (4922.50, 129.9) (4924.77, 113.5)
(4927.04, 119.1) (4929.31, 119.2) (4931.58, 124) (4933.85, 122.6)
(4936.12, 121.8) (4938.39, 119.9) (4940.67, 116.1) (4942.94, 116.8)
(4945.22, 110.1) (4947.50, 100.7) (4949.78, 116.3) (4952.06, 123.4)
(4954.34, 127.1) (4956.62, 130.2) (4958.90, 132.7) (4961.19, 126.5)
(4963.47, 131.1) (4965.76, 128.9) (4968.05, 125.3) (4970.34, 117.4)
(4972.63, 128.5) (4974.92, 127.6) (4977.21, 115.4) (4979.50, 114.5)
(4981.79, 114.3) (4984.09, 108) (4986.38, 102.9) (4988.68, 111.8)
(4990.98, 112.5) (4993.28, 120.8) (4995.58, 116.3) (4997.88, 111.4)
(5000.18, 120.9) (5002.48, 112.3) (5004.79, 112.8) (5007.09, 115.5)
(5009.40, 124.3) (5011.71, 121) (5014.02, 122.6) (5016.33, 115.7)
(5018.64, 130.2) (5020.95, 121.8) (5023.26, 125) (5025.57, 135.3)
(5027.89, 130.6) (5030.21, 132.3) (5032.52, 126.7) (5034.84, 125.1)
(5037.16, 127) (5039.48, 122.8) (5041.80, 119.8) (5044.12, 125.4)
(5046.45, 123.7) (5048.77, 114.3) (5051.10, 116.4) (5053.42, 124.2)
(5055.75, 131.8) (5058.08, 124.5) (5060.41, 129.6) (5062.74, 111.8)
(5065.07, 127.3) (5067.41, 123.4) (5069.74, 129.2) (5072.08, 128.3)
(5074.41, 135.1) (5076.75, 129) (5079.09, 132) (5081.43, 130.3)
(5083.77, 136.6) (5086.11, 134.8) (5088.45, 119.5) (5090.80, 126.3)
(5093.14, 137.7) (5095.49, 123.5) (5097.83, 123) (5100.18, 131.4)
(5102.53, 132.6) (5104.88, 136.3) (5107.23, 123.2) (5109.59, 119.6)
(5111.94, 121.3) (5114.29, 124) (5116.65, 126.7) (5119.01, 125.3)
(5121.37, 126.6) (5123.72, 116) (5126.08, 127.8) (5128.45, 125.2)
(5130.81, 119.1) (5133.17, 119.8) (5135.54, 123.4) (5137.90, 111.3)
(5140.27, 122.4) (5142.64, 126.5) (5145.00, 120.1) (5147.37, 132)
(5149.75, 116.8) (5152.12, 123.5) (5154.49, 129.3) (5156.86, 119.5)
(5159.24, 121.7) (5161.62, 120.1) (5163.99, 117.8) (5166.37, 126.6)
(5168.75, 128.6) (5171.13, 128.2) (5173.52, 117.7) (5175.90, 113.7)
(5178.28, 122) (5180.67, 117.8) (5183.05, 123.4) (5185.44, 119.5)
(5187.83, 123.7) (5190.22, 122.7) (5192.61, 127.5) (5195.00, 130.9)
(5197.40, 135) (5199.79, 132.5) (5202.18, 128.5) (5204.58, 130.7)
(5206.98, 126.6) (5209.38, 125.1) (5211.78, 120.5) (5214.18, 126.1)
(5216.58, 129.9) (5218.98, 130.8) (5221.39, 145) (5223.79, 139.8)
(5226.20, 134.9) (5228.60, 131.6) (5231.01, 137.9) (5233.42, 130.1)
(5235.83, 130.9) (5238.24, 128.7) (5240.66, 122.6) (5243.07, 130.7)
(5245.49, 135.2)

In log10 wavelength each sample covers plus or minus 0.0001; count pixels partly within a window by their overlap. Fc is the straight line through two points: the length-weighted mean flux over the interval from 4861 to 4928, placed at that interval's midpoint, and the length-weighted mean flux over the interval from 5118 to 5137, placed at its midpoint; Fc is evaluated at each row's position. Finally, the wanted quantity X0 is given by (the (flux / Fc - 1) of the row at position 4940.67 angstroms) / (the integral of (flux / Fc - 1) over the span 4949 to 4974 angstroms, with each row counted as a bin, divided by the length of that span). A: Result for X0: 0.3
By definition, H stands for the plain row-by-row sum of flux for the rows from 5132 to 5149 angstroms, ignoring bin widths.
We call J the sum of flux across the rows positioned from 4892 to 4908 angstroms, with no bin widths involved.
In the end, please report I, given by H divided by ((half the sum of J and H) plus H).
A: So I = 0.52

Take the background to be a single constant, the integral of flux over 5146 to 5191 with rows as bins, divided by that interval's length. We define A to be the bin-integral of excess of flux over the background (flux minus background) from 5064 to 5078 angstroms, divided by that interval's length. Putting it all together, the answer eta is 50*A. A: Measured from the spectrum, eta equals 321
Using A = 6.4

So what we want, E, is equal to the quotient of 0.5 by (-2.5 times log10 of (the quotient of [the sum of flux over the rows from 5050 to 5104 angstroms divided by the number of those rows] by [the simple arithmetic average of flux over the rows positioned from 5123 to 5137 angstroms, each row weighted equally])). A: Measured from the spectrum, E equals -10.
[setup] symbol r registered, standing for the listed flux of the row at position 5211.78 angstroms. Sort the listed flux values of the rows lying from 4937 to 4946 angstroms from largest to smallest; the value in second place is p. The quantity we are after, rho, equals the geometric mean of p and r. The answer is 119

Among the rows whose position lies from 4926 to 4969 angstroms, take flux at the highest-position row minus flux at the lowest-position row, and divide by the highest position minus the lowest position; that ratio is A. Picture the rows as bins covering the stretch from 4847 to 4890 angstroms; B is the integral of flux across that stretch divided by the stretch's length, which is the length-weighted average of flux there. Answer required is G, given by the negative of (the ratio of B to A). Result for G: -704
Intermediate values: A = 0.15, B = 106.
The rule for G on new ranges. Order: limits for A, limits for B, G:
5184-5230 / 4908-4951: -411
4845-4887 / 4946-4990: -585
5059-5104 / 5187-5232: -1833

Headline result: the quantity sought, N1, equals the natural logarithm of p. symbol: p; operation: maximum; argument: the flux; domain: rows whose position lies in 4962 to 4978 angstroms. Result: 4.88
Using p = 131.1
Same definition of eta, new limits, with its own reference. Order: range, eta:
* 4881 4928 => -605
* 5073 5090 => 429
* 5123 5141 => -81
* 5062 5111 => 296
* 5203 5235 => 455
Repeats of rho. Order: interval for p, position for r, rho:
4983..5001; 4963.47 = 126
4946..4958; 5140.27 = 125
